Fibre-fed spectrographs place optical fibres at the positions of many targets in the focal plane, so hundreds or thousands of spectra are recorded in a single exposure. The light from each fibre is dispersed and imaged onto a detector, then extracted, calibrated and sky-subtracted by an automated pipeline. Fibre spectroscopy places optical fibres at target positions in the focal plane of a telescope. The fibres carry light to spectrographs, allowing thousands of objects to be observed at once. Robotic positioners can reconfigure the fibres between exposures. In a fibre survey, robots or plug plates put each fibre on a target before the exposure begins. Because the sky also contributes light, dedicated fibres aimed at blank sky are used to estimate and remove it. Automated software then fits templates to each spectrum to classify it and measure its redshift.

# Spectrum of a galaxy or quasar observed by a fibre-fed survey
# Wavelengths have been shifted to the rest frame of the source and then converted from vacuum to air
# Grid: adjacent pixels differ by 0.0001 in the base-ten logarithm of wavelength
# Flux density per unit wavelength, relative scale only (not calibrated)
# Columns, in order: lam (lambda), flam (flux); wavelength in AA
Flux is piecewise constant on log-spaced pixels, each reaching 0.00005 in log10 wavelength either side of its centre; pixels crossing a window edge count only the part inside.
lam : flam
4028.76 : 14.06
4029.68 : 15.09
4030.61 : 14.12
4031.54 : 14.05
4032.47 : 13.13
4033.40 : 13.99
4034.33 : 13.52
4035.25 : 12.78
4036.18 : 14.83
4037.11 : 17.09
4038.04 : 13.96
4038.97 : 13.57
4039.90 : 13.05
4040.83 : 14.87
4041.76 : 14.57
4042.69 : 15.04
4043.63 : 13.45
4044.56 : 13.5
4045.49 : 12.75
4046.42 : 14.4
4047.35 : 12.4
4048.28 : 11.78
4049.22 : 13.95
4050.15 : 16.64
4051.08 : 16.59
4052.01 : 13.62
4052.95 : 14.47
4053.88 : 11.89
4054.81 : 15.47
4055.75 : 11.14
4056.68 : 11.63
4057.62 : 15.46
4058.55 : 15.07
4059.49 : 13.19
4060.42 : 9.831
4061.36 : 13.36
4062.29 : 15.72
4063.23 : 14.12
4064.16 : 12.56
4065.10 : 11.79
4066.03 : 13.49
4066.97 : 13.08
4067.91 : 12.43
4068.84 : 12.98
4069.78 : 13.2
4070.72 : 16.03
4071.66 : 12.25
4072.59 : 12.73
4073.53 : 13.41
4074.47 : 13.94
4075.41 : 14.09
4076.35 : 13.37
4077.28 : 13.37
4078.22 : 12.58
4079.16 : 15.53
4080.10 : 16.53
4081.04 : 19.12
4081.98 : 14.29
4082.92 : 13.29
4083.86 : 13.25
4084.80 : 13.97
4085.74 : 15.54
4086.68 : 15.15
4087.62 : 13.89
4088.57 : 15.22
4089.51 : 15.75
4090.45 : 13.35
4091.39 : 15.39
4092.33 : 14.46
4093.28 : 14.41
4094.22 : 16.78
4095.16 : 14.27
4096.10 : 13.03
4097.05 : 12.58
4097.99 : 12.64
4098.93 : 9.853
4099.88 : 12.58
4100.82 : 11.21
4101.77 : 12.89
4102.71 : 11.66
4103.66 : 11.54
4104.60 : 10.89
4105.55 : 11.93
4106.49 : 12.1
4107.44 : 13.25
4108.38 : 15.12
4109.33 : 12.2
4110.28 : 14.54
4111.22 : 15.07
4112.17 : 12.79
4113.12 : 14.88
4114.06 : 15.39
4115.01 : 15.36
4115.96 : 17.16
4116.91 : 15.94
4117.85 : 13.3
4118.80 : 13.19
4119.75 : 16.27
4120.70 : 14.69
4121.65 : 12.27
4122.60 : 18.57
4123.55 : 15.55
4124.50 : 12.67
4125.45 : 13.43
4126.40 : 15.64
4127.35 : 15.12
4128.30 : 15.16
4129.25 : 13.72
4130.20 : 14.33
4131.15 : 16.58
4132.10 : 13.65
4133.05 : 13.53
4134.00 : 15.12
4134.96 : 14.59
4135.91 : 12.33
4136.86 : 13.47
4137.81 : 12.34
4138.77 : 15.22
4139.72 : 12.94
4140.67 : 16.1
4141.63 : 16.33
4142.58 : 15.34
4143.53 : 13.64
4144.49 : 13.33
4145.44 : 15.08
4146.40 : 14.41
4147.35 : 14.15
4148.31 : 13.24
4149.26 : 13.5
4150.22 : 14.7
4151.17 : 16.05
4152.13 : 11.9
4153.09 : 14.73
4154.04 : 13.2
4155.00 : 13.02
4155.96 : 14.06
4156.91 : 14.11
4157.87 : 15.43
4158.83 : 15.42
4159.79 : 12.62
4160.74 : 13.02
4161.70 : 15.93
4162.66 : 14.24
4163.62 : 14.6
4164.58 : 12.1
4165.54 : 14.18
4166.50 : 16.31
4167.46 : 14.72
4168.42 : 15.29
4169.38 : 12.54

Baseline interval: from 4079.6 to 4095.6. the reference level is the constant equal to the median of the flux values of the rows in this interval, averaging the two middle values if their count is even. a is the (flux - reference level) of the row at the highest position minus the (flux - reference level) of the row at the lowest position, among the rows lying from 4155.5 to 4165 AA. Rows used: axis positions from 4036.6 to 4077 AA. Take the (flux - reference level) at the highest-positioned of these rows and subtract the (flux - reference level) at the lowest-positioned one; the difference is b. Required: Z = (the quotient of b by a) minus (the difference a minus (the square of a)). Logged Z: 8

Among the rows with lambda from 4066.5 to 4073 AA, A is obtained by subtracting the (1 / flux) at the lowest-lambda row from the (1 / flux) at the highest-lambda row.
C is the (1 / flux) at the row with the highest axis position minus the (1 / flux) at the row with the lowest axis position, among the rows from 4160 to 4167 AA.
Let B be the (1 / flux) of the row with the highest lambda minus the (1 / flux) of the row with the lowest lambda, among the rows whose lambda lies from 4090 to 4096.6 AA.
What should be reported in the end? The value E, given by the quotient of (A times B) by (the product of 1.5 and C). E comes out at -0.0002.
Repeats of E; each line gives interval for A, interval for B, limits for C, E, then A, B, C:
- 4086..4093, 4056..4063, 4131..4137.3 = -0.0034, 0.003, -0.022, 0.014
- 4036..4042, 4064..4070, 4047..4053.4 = 0.0003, 0.001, -0.004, -0.012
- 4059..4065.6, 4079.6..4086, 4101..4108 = -0.0110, 0.009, 0.004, -0.002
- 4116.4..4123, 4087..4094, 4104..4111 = -0.0007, -0.009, -0.003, -0.023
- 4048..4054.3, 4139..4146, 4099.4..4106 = 0.0013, -0.001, -0.011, 0.004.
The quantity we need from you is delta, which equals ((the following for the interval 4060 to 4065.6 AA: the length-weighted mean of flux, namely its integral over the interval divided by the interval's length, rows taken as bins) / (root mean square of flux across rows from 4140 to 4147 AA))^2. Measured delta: 0.75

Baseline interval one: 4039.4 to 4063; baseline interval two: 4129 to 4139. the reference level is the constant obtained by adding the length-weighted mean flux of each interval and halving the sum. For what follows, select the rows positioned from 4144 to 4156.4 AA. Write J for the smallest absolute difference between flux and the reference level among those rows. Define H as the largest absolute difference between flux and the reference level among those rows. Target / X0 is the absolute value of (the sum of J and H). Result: 2.3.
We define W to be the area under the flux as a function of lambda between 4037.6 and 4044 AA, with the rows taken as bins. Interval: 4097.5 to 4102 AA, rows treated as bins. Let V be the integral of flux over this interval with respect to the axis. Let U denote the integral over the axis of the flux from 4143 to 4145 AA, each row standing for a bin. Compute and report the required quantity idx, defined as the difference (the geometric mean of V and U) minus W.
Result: -52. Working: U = 27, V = 53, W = 90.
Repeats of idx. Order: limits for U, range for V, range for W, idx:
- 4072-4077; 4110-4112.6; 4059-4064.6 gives -24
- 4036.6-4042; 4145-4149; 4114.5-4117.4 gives 20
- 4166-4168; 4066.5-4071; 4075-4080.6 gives -37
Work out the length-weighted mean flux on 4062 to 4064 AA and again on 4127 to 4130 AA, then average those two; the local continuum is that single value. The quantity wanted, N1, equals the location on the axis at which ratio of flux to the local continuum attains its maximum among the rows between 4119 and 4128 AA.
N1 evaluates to 4122.60 AA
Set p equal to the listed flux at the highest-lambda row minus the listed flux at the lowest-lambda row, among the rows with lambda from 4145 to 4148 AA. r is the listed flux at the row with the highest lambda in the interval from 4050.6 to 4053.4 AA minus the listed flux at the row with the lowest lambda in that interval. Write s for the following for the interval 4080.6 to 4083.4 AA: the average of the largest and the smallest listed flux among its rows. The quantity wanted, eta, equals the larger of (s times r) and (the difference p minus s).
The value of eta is -17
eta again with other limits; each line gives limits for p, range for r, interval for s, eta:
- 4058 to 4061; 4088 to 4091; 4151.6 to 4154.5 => -19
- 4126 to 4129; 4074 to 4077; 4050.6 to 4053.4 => -9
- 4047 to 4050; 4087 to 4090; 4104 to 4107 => 21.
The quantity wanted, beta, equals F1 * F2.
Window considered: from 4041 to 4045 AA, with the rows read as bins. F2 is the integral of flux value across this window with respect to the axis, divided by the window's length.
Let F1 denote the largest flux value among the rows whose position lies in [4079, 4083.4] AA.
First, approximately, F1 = 19.12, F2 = 14.2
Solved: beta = 271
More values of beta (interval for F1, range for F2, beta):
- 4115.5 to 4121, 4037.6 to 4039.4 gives 236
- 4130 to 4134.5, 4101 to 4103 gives 202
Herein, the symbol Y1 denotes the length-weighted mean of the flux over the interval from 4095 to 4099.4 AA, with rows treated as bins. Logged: 12.4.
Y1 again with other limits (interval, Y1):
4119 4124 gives 15.3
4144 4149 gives 14.0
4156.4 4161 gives 14.2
